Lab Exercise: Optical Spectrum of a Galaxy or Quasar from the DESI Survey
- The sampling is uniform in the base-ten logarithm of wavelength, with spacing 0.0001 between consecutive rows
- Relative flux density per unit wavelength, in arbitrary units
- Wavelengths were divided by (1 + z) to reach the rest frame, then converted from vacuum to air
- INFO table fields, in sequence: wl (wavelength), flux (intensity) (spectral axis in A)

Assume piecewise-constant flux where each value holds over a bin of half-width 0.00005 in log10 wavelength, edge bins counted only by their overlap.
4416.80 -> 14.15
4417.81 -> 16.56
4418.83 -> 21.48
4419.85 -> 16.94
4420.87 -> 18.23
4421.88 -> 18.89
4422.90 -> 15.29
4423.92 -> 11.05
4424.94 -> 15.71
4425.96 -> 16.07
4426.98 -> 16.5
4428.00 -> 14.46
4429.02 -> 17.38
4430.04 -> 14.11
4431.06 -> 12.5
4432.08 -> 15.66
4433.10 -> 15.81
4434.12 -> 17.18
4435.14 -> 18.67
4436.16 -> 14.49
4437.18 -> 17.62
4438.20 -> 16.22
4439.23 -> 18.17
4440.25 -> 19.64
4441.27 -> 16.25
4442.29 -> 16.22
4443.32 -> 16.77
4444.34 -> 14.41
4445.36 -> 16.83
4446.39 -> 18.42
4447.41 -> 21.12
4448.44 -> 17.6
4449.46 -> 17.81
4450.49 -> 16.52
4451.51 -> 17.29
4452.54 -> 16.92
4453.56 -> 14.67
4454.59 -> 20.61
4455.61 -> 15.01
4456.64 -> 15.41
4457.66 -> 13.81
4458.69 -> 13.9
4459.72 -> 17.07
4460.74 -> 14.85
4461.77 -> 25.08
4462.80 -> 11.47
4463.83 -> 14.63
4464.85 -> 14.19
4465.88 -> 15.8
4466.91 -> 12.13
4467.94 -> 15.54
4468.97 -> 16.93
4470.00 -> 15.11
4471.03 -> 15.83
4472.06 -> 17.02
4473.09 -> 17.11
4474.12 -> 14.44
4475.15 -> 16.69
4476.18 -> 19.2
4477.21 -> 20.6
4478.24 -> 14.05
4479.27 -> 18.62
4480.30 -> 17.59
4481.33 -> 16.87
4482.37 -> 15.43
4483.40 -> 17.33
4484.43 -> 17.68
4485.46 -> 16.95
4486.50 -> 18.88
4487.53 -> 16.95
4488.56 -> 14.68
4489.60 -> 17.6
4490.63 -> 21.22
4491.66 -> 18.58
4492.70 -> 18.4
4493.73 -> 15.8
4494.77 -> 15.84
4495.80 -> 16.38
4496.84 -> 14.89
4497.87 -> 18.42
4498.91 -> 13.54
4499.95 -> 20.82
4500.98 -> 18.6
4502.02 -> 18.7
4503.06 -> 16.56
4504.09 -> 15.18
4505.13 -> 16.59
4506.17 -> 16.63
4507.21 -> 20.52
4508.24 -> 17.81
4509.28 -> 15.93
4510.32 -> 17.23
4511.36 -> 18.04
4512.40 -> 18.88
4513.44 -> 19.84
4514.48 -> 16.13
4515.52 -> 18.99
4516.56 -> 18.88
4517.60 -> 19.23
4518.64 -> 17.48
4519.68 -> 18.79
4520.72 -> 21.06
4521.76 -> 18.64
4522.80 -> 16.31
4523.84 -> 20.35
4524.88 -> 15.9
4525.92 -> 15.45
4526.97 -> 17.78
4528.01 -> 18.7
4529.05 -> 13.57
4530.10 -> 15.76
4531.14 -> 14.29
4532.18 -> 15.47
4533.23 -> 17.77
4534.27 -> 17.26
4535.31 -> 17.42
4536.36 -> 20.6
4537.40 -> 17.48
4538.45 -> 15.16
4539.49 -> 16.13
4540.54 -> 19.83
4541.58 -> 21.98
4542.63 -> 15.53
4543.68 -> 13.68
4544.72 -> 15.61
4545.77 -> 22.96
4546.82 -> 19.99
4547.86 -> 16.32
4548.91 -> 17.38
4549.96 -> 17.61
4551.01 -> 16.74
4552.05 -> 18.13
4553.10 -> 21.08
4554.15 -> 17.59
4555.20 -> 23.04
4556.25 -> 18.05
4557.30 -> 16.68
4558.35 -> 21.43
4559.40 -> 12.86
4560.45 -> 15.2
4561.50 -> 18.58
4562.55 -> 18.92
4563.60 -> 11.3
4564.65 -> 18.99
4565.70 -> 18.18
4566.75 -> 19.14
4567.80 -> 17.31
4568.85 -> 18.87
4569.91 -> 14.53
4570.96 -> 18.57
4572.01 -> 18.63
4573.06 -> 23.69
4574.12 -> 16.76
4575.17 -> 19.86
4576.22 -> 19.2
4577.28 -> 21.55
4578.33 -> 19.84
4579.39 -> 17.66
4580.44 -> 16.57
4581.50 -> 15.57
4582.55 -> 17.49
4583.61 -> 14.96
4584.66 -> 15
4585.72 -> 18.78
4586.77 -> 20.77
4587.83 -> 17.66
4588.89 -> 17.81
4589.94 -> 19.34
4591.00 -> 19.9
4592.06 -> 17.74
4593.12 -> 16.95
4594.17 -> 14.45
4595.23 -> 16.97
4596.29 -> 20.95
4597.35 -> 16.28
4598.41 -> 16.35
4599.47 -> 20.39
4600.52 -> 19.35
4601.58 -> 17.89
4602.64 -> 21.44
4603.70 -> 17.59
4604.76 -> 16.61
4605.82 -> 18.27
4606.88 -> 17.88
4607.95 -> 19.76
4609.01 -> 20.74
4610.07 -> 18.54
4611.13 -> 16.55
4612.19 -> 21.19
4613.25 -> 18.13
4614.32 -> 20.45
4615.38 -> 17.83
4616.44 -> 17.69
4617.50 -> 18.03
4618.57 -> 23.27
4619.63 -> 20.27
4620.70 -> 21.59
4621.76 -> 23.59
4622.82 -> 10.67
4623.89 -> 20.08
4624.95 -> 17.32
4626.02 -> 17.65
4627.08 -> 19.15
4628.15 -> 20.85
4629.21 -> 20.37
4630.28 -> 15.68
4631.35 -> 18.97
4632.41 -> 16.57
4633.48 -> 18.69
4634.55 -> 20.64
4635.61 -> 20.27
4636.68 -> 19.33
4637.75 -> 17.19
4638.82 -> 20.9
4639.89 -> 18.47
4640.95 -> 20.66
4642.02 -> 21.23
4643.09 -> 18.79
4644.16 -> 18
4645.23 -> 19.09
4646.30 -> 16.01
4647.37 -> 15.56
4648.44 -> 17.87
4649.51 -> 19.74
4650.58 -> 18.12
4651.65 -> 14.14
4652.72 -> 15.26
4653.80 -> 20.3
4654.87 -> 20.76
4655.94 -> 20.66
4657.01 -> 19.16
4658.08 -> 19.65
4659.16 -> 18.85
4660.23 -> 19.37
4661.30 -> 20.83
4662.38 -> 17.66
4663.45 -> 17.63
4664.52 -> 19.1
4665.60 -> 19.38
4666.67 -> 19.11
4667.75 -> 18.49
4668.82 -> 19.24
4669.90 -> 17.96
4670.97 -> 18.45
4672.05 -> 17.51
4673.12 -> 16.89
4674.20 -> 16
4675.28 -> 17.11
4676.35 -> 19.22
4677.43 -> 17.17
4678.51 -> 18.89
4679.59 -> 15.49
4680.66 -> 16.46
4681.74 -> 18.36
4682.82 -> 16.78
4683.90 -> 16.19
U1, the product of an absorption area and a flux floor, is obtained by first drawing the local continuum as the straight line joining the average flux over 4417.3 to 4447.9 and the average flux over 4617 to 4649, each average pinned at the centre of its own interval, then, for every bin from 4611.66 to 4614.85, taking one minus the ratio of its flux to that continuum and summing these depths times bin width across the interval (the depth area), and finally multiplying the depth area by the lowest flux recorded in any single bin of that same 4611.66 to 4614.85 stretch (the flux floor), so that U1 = -3.9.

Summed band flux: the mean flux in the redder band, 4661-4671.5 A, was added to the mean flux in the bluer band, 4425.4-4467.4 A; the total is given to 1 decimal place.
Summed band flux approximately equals 35.1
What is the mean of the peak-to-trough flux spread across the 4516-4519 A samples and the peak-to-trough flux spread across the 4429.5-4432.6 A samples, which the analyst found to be 2.5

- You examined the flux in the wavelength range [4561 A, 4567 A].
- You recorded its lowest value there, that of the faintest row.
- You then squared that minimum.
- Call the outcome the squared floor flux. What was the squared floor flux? 128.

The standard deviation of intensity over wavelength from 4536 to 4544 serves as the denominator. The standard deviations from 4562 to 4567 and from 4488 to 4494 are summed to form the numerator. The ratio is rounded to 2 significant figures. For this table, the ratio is 1.9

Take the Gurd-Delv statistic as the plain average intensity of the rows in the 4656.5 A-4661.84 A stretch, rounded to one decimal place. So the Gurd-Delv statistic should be 19.6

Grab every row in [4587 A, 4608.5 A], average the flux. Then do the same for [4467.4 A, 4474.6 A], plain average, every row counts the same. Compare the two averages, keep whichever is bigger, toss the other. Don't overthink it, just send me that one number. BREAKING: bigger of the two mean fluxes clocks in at 18.2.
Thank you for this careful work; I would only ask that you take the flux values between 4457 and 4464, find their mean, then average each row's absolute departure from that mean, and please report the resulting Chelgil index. 3.0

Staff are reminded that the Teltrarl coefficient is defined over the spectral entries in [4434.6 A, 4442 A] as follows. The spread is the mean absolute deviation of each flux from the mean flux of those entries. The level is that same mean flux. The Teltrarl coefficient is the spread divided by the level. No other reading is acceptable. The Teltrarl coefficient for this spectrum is 0.081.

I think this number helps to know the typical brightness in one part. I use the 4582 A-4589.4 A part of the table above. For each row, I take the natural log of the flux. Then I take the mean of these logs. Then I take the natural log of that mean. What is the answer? 1.05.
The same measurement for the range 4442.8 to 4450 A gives 1.05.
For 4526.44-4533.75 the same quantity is 1.02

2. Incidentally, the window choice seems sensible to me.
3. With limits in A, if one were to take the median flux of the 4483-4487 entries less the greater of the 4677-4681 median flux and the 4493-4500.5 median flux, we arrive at 0.7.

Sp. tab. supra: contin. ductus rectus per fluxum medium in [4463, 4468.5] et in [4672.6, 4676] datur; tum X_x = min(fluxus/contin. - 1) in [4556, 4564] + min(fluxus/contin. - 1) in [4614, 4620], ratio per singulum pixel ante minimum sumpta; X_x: -0.17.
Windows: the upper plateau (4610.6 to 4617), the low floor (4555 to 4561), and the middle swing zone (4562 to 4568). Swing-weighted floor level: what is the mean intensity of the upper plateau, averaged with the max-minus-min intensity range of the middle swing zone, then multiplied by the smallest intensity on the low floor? 170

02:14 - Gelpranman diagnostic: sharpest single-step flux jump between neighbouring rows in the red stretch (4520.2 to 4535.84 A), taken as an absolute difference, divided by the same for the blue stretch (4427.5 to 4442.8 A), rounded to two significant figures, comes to 1.2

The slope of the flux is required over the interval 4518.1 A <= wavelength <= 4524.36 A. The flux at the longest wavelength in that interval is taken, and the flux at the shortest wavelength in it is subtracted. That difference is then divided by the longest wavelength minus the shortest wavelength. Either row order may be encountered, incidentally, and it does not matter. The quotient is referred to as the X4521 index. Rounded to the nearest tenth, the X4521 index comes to 0.6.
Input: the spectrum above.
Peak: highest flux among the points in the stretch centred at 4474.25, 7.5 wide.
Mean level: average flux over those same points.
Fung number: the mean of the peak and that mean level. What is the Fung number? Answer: 18.9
